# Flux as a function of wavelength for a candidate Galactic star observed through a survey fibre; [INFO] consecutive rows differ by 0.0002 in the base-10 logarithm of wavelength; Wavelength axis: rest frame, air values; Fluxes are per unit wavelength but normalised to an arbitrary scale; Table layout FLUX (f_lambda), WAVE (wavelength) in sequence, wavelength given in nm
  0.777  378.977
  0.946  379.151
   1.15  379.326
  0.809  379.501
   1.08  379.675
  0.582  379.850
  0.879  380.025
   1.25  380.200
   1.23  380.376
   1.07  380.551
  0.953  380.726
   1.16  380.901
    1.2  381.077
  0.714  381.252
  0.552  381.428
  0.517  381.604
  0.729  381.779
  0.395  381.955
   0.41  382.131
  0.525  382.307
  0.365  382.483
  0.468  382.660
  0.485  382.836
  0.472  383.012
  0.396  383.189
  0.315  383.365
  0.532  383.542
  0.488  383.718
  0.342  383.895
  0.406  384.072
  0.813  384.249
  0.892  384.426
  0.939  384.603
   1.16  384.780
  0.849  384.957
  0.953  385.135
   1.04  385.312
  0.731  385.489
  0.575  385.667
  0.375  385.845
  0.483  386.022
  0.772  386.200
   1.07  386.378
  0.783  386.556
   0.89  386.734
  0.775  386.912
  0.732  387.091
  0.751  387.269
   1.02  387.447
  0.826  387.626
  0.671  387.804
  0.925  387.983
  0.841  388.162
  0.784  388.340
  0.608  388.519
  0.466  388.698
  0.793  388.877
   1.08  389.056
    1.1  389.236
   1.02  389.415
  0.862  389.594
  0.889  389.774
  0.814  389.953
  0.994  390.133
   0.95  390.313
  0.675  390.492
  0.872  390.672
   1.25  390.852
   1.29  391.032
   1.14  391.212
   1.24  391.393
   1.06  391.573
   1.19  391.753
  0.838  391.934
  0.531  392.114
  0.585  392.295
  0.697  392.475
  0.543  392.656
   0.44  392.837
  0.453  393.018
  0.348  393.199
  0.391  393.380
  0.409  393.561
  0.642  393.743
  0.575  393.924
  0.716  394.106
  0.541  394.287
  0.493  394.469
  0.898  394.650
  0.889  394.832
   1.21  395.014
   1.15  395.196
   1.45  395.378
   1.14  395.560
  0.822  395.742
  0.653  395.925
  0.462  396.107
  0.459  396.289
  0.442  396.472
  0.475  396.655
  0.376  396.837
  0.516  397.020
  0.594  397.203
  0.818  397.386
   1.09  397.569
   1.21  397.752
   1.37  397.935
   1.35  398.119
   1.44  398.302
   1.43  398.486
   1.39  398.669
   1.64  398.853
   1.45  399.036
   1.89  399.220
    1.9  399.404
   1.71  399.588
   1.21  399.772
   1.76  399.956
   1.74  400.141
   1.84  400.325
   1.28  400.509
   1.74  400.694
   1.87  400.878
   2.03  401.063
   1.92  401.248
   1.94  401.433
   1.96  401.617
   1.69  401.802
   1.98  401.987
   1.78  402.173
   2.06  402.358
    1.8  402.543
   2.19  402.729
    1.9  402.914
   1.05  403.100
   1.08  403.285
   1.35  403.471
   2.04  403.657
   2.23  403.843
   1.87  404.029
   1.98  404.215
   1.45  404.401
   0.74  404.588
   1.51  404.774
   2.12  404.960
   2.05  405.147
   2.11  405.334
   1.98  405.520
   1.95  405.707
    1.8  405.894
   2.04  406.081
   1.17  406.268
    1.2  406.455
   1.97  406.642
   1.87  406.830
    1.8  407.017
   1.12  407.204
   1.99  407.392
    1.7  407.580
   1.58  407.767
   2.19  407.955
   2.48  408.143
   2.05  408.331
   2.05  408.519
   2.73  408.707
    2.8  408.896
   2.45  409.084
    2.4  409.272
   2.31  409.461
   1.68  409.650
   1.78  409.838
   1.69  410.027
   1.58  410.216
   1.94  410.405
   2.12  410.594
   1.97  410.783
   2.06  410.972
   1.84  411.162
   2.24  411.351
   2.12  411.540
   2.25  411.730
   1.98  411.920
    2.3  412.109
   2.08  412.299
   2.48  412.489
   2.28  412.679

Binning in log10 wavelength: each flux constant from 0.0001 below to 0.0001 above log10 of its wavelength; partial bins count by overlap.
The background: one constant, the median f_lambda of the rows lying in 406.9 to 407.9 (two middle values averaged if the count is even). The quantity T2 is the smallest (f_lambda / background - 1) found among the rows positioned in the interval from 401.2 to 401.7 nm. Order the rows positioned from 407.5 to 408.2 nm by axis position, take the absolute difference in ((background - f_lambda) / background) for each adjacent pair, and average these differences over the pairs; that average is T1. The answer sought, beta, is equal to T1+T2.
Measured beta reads 0.33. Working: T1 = 0.20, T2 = 0.1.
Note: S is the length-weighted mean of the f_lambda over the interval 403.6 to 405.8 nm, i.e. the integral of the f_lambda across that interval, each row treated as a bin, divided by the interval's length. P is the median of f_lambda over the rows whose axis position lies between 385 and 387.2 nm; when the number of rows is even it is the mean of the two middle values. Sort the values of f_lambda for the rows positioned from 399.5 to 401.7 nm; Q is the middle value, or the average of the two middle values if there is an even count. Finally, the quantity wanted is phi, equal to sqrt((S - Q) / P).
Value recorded 0.2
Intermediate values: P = 0.77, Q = 1.80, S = 1.8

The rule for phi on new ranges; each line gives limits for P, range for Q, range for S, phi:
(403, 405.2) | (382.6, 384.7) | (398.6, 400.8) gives 0.8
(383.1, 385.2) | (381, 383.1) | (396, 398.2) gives 0.6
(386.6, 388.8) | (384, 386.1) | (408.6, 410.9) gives 1.3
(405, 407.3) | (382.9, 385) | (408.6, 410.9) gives 0.9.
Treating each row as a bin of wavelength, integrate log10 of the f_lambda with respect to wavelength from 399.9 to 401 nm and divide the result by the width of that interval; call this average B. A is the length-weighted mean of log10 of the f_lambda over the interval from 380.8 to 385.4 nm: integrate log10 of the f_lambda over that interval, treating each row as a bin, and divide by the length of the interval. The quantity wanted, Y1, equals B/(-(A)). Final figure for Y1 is 1.1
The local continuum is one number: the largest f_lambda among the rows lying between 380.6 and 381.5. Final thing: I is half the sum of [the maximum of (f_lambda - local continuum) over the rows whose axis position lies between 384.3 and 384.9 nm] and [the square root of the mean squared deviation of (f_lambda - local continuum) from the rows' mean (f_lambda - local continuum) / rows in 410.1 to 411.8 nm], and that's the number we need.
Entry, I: 0.08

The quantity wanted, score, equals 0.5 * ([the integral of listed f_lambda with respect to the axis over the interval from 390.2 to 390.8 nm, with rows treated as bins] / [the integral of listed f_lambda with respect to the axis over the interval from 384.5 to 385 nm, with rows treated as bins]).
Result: 0.5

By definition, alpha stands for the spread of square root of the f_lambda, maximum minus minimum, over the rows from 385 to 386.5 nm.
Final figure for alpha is 0.4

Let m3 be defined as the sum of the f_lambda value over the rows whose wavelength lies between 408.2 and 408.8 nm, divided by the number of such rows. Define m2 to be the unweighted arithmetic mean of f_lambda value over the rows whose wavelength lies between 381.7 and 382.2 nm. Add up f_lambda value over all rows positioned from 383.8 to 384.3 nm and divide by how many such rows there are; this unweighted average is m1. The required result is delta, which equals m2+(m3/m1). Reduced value 4.9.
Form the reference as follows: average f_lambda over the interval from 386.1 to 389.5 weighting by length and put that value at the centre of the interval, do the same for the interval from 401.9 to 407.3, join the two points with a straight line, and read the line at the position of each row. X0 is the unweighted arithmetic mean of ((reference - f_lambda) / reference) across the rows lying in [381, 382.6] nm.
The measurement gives -0.2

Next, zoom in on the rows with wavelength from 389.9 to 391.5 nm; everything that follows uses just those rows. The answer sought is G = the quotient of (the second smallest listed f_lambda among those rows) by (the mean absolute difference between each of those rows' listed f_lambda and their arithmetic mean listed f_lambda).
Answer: 4.5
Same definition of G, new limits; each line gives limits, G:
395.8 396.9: 7.6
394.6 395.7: 5.9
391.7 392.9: 2.8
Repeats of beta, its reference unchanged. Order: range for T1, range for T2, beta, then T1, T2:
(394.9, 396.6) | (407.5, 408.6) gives 0.03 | 0.10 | -0.1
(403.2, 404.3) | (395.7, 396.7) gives -0.55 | 0.19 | -0.7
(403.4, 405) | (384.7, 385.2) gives -0.21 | 0.29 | -0.5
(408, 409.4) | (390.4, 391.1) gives -0.45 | 0.15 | -0.6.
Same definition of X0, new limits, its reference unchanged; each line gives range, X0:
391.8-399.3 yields 0.3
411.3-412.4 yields 0.0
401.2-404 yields -0.1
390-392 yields 0.0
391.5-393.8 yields 0.4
